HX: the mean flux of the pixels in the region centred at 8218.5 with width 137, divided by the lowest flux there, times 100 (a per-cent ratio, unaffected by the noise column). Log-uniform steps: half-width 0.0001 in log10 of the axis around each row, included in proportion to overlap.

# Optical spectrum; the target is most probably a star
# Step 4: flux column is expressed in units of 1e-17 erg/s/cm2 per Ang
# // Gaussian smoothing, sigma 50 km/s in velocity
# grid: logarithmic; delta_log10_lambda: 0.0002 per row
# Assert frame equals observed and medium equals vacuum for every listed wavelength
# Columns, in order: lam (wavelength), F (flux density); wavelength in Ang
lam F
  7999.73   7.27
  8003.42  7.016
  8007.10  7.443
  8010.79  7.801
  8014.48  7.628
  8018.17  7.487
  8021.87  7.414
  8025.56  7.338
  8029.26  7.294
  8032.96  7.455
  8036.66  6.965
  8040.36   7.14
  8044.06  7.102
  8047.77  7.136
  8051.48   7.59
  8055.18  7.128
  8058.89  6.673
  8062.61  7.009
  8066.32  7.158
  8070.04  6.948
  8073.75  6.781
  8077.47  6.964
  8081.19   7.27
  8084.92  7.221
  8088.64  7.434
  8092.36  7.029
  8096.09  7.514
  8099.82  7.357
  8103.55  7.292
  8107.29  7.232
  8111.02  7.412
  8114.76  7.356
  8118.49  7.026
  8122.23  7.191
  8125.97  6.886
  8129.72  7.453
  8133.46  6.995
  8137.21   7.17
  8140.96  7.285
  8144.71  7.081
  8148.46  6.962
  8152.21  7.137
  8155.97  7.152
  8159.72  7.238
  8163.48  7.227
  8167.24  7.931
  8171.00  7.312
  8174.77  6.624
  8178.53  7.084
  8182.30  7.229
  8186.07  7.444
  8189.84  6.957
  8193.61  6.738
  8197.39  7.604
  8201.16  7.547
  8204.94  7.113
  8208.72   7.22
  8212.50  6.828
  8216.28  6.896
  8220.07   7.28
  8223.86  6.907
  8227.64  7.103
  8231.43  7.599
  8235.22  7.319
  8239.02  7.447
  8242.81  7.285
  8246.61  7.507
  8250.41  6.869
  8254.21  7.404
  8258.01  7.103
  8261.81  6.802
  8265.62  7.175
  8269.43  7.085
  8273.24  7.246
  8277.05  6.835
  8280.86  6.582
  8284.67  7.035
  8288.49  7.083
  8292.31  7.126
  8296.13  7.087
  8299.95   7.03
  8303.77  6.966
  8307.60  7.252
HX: 109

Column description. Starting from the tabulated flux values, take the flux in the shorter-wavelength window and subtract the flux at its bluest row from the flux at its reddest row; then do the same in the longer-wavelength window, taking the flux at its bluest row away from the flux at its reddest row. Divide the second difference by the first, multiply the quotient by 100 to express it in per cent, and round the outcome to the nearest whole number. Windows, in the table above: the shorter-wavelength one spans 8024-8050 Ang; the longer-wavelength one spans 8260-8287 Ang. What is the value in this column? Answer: -115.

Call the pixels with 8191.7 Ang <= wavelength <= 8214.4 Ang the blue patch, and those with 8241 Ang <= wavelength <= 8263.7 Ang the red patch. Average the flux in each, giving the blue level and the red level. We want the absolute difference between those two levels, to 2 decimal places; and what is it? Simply 0.01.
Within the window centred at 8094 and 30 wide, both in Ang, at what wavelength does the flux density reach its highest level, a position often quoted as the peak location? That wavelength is 8096.09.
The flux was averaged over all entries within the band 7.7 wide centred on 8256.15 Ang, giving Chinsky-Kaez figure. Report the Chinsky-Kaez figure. 7.3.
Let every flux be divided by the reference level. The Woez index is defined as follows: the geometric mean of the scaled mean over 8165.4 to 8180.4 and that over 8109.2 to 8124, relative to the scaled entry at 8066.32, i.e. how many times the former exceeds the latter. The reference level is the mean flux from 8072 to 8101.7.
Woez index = 1.01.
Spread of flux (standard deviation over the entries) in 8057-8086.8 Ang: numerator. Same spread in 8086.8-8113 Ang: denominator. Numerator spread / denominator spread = 1.3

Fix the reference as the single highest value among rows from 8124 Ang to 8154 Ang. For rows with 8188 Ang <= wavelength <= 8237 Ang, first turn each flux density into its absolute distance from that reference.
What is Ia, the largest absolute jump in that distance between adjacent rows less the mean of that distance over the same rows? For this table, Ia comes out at 0.21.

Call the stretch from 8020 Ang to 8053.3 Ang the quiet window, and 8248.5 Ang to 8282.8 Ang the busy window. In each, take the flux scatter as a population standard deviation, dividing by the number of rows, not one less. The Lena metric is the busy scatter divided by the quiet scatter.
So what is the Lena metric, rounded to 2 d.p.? 1.29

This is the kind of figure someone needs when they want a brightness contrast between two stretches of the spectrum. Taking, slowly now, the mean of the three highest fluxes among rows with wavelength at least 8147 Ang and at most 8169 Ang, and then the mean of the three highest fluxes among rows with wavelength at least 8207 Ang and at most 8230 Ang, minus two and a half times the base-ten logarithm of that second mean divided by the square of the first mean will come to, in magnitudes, 2.22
